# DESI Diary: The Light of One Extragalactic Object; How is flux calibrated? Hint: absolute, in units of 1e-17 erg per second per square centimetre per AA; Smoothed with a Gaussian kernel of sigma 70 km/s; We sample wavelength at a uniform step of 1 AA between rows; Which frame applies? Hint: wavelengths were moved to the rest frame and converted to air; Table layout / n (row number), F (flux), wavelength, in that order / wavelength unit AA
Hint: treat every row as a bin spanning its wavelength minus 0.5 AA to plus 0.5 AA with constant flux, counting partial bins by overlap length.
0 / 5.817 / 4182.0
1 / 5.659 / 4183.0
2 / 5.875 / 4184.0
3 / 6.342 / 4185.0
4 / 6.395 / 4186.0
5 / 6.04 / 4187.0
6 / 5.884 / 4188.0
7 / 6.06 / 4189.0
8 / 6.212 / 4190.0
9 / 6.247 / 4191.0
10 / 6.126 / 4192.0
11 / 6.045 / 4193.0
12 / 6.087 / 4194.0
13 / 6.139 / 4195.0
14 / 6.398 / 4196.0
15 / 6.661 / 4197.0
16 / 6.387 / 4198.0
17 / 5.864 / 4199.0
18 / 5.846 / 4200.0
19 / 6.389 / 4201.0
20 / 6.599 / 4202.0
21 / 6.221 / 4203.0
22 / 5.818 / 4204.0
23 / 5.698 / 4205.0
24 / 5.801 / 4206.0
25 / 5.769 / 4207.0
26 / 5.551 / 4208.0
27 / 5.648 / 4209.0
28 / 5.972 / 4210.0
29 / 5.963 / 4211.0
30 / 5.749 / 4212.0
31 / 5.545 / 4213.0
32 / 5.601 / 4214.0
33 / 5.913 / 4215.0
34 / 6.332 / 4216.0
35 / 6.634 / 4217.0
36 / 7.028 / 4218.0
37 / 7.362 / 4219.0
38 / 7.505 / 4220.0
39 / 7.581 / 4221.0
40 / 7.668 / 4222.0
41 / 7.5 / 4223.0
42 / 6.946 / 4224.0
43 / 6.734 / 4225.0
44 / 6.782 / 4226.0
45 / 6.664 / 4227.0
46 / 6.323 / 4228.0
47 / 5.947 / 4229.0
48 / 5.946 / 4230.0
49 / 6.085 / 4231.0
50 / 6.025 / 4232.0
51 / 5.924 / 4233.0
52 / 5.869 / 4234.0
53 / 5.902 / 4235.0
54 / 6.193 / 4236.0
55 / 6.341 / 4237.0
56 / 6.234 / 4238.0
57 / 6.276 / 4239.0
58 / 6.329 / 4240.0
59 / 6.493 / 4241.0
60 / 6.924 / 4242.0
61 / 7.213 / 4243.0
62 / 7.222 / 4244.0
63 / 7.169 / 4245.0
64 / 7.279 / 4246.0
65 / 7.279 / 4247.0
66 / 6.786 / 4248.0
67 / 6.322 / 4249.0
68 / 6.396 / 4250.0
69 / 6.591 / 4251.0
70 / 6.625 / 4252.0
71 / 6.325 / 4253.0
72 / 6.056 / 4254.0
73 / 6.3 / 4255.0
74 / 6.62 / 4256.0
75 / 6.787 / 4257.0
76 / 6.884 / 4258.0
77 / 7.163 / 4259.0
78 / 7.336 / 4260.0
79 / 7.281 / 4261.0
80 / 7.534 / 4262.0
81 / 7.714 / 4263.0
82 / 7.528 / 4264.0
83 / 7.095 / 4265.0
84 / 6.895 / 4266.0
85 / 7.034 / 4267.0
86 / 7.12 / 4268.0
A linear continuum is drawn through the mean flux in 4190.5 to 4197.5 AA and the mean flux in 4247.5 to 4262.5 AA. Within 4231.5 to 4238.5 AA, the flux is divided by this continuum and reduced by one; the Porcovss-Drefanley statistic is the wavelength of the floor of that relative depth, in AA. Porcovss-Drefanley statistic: 4234.0 AA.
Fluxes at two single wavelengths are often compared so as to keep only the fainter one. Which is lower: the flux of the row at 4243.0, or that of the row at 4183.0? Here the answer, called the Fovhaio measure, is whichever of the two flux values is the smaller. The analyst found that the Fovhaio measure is 5.7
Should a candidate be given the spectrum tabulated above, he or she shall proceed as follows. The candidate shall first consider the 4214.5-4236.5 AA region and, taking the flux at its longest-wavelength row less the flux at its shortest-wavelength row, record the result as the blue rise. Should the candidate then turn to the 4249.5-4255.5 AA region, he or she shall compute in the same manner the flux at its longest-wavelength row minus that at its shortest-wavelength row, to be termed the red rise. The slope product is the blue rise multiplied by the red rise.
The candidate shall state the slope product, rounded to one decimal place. 0.0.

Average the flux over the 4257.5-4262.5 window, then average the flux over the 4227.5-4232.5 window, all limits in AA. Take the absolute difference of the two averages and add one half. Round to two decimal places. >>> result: 1.67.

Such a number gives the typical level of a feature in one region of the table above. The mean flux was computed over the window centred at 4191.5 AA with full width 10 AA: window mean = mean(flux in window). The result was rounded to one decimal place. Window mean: 6.1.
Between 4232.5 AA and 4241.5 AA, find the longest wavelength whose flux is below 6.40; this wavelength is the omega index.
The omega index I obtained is 4240.0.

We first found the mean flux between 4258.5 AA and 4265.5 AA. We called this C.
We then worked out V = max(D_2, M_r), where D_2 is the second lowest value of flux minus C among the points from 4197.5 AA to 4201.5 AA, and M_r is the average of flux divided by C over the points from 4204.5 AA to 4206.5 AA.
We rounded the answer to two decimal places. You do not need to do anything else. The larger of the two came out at 0.78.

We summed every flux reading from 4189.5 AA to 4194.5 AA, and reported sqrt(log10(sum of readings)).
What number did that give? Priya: 1.22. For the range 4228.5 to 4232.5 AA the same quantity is 1.17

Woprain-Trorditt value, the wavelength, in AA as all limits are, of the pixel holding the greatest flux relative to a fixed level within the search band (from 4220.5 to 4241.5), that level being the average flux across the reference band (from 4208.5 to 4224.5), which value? 4222.0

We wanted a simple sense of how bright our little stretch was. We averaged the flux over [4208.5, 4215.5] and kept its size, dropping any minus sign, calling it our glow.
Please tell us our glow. 5.8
